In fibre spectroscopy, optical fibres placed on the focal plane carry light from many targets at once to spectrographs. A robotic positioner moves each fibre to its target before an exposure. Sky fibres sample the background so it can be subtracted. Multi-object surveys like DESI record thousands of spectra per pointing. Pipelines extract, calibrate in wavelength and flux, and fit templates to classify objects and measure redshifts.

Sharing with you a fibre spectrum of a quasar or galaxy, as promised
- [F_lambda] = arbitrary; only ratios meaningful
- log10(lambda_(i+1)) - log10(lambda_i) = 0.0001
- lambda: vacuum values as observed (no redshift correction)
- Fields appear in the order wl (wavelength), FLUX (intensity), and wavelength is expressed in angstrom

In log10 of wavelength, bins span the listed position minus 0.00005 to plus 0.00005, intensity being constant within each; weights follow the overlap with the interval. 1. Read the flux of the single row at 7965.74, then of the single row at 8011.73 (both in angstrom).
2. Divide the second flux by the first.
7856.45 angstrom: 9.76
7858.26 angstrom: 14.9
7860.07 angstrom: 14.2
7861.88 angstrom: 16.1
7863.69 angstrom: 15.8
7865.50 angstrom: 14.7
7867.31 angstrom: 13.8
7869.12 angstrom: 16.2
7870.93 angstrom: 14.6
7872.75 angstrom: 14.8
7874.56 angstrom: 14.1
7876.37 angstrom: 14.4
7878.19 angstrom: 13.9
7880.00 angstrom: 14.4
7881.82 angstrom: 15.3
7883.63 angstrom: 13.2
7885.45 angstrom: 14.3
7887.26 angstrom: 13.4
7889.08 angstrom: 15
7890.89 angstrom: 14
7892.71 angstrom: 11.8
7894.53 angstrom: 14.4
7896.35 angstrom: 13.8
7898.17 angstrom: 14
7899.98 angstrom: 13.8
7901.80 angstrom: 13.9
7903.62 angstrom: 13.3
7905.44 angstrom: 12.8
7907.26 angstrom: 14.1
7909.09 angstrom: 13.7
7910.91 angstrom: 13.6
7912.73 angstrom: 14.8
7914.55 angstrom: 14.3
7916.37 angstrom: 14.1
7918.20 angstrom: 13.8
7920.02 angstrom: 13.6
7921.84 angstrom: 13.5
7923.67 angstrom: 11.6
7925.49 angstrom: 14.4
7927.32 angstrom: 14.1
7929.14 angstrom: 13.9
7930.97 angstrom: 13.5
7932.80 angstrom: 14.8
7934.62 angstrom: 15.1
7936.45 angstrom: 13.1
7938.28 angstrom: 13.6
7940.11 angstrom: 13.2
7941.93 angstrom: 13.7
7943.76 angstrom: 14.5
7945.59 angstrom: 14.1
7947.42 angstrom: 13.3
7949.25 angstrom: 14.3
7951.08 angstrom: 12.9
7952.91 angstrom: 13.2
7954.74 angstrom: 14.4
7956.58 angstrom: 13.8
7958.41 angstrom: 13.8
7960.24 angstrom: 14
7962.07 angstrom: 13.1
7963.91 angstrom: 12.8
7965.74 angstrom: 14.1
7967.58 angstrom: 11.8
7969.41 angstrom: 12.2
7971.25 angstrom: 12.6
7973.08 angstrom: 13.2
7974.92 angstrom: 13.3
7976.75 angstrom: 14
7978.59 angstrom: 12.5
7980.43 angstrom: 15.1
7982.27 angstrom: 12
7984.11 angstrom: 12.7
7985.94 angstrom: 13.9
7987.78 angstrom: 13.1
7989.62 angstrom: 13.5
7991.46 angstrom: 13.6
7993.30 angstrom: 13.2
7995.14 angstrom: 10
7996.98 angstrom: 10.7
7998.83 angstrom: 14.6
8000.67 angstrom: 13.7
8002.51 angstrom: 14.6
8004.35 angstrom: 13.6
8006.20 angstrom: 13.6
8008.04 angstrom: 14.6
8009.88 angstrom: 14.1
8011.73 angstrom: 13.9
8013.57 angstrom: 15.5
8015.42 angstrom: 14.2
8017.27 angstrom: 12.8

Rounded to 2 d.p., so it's 0.99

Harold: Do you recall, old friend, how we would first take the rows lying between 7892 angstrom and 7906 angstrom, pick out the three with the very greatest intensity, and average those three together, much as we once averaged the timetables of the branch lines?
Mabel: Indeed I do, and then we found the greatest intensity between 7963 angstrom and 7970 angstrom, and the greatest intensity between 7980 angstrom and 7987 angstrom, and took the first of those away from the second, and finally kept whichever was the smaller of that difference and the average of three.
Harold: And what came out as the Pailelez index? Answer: 1.0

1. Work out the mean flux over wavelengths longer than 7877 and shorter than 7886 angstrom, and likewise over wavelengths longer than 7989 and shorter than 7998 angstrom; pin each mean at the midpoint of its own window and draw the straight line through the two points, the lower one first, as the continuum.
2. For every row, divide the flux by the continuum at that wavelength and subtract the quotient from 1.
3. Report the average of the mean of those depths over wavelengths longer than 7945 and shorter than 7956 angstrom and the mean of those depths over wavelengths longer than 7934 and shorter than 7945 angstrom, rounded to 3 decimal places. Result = -0.054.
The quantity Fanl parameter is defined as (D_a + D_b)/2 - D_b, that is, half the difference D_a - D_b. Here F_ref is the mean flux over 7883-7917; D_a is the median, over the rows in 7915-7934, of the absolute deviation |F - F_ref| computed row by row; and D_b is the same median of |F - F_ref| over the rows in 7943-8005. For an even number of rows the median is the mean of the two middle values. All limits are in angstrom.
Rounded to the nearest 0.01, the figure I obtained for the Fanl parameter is -0.15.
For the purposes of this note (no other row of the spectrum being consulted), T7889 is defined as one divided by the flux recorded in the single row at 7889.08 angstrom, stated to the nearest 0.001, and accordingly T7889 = 0.067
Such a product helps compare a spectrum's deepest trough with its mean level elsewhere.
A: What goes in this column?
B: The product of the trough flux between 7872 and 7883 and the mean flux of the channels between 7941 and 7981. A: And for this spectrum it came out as 187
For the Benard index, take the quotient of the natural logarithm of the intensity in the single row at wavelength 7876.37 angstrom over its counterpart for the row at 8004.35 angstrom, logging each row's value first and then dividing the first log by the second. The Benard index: 1.02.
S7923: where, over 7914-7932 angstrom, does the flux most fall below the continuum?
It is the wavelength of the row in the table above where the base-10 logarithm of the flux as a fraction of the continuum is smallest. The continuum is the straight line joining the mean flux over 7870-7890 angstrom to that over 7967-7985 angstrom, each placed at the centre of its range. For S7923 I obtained 7923.67 angstrom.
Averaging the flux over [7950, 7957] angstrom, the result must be 13.57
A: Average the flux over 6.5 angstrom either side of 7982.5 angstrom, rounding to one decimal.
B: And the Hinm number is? 13.3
